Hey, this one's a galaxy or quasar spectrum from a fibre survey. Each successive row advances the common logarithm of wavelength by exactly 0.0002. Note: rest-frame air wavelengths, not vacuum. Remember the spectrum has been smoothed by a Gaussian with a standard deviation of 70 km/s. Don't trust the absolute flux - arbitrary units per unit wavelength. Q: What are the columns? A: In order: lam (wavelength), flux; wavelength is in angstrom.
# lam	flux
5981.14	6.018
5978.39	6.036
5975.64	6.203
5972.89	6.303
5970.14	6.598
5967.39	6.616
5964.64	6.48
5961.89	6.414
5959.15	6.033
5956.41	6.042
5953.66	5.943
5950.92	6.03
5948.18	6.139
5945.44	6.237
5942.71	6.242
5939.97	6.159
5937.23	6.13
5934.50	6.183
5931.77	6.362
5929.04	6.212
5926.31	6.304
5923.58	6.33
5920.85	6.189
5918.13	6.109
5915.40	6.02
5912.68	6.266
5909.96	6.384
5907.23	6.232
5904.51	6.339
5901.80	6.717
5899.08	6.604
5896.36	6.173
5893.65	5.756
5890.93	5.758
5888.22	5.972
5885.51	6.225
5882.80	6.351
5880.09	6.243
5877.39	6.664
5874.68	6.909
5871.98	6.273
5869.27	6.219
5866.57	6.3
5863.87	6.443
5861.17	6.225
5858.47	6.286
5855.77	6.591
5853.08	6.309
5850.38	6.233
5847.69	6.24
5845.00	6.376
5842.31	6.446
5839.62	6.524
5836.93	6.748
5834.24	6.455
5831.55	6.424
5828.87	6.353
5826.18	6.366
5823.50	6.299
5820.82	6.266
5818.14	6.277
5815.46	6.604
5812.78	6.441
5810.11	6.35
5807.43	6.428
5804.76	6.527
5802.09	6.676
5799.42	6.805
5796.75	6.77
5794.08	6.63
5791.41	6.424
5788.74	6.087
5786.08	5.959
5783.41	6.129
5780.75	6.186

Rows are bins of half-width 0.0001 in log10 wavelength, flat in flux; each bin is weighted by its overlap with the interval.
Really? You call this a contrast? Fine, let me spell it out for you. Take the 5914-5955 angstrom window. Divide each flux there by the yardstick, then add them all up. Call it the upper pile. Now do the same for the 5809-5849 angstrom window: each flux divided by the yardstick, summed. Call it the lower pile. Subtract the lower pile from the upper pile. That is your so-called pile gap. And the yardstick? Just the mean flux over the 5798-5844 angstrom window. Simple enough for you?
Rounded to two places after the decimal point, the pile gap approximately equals -0.55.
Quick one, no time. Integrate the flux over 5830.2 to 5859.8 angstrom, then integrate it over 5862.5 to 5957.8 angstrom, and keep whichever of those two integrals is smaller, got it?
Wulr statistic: 190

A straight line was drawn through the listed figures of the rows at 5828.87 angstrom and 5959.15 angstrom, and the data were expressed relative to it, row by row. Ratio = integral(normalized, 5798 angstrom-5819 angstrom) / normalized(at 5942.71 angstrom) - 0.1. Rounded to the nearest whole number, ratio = 21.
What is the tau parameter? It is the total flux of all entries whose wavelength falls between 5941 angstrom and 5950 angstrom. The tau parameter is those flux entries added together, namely 19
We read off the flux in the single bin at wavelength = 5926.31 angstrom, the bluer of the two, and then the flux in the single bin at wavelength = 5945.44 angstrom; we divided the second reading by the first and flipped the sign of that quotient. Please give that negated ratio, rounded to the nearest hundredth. -0.99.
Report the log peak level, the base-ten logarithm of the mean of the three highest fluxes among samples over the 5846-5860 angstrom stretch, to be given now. 0.806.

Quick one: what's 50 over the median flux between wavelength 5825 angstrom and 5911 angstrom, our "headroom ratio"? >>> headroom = 7.88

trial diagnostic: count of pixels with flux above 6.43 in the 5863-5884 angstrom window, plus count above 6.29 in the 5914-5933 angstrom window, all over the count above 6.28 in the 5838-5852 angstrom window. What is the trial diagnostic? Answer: 2.00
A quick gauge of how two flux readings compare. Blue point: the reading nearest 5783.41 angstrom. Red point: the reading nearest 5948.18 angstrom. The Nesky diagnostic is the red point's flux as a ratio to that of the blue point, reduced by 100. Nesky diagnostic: -99.0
